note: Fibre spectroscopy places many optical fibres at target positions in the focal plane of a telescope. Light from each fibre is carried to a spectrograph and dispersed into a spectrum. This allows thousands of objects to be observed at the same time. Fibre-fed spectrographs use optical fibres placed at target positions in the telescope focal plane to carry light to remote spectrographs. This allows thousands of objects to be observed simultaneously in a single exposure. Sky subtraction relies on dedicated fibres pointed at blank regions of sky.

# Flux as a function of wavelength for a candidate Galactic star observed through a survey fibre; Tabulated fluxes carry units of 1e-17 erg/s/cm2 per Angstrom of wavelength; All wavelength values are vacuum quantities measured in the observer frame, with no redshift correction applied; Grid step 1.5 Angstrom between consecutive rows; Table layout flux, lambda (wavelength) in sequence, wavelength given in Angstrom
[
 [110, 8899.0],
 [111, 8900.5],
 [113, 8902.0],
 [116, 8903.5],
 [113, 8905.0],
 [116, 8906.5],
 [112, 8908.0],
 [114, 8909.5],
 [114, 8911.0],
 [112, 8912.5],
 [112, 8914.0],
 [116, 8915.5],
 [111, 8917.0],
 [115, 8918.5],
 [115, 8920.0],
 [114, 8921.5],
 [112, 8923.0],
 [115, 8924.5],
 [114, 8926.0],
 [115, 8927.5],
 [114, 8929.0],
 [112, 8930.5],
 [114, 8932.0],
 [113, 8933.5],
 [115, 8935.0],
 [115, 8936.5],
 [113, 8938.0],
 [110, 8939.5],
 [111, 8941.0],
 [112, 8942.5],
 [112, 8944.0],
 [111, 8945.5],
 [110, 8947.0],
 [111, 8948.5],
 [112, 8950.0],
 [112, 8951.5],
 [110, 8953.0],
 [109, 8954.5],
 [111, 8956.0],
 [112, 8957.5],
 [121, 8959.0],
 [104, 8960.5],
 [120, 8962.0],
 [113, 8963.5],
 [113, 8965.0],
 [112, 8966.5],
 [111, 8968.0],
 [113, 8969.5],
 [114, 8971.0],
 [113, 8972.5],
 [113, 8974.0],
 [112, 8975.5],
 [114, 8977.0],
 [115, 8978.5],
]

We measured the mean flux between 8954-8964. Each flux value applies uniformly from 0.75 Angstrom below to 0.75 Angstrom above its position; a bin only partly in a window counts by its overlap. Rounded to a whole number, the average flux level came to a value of 113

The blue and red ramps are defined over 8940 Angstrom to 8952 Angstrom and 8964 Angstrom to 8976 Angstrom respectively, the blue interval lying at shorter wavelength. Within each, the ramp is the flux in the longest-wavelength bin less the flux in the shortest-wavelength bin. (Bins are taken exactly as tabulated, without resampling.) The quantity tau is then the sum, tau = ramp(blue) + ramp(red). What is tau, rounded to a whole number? 0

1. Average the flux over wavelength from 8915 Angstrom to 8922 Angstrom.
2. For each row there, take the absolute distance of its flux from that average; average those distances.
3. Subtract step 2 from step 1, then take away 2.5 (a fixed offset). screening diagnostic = 110.3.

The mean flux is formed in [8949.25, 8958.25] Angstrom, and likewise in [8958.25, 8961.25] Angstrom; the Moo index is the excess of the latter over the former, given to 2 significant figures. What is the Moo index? 1.5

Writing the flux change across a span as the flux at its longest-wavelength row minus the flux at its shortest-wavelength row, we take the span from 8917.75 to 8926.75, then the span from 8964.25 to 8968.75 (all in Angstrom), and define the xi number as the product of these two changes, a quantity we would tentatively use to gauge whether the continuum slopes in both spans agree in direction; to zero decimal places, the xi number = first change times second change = 2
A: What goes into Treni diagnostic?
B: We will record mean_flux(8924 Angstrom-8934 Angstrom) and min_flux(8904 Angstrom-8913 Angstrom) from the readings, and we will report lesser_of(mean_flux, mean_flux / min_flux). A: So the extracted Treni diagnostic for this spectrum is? 1.02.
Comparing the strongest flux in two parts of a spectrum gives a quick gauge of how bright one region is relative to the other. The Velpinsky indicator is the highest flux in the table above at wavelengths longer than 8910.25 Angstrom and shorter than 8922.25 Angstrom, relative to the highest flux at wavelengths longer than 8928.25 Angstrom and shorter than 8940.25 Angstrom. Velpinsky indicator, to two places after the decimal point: 1.01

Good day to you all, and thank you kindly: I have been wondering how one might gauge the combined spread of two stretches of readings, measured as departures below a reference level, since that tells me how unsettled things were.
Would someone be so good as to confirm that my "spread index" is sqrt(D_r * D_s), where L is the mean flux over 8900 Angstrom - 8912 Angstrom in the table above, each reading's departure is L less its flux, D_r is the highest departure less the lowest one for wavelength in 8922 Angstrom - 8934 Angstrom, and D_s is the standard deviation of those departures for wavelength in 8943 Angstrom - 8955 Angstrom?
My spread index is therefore 1.8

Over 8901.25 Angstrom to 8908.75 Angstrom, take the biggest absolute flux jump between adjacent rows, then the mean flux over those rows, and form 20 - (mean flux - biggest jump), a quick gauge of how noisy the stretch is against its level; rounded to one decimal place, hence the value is -90.0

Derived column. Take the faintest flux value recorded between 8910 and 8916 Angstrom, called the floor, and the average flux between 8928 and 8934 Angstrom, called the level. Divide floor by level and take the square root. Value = 0.994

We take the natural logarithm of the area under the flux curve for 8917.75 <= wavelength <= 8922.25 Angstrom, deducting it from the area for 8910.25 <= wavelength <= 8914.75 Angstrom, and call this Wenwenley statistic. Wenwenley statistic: 501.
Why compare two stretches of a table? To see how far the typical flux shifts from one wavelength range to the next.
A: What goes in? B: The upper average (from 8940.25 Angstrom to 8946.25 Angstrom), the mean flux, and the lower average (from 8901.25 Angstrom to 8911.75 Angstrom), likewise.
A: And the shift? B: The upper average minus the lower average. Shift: -2.5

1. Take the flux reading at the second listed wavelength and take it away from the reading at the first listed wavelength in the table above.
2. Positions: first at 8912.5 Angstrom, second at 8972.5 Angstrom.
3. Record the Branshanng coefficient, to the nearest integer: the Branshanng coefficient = -1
